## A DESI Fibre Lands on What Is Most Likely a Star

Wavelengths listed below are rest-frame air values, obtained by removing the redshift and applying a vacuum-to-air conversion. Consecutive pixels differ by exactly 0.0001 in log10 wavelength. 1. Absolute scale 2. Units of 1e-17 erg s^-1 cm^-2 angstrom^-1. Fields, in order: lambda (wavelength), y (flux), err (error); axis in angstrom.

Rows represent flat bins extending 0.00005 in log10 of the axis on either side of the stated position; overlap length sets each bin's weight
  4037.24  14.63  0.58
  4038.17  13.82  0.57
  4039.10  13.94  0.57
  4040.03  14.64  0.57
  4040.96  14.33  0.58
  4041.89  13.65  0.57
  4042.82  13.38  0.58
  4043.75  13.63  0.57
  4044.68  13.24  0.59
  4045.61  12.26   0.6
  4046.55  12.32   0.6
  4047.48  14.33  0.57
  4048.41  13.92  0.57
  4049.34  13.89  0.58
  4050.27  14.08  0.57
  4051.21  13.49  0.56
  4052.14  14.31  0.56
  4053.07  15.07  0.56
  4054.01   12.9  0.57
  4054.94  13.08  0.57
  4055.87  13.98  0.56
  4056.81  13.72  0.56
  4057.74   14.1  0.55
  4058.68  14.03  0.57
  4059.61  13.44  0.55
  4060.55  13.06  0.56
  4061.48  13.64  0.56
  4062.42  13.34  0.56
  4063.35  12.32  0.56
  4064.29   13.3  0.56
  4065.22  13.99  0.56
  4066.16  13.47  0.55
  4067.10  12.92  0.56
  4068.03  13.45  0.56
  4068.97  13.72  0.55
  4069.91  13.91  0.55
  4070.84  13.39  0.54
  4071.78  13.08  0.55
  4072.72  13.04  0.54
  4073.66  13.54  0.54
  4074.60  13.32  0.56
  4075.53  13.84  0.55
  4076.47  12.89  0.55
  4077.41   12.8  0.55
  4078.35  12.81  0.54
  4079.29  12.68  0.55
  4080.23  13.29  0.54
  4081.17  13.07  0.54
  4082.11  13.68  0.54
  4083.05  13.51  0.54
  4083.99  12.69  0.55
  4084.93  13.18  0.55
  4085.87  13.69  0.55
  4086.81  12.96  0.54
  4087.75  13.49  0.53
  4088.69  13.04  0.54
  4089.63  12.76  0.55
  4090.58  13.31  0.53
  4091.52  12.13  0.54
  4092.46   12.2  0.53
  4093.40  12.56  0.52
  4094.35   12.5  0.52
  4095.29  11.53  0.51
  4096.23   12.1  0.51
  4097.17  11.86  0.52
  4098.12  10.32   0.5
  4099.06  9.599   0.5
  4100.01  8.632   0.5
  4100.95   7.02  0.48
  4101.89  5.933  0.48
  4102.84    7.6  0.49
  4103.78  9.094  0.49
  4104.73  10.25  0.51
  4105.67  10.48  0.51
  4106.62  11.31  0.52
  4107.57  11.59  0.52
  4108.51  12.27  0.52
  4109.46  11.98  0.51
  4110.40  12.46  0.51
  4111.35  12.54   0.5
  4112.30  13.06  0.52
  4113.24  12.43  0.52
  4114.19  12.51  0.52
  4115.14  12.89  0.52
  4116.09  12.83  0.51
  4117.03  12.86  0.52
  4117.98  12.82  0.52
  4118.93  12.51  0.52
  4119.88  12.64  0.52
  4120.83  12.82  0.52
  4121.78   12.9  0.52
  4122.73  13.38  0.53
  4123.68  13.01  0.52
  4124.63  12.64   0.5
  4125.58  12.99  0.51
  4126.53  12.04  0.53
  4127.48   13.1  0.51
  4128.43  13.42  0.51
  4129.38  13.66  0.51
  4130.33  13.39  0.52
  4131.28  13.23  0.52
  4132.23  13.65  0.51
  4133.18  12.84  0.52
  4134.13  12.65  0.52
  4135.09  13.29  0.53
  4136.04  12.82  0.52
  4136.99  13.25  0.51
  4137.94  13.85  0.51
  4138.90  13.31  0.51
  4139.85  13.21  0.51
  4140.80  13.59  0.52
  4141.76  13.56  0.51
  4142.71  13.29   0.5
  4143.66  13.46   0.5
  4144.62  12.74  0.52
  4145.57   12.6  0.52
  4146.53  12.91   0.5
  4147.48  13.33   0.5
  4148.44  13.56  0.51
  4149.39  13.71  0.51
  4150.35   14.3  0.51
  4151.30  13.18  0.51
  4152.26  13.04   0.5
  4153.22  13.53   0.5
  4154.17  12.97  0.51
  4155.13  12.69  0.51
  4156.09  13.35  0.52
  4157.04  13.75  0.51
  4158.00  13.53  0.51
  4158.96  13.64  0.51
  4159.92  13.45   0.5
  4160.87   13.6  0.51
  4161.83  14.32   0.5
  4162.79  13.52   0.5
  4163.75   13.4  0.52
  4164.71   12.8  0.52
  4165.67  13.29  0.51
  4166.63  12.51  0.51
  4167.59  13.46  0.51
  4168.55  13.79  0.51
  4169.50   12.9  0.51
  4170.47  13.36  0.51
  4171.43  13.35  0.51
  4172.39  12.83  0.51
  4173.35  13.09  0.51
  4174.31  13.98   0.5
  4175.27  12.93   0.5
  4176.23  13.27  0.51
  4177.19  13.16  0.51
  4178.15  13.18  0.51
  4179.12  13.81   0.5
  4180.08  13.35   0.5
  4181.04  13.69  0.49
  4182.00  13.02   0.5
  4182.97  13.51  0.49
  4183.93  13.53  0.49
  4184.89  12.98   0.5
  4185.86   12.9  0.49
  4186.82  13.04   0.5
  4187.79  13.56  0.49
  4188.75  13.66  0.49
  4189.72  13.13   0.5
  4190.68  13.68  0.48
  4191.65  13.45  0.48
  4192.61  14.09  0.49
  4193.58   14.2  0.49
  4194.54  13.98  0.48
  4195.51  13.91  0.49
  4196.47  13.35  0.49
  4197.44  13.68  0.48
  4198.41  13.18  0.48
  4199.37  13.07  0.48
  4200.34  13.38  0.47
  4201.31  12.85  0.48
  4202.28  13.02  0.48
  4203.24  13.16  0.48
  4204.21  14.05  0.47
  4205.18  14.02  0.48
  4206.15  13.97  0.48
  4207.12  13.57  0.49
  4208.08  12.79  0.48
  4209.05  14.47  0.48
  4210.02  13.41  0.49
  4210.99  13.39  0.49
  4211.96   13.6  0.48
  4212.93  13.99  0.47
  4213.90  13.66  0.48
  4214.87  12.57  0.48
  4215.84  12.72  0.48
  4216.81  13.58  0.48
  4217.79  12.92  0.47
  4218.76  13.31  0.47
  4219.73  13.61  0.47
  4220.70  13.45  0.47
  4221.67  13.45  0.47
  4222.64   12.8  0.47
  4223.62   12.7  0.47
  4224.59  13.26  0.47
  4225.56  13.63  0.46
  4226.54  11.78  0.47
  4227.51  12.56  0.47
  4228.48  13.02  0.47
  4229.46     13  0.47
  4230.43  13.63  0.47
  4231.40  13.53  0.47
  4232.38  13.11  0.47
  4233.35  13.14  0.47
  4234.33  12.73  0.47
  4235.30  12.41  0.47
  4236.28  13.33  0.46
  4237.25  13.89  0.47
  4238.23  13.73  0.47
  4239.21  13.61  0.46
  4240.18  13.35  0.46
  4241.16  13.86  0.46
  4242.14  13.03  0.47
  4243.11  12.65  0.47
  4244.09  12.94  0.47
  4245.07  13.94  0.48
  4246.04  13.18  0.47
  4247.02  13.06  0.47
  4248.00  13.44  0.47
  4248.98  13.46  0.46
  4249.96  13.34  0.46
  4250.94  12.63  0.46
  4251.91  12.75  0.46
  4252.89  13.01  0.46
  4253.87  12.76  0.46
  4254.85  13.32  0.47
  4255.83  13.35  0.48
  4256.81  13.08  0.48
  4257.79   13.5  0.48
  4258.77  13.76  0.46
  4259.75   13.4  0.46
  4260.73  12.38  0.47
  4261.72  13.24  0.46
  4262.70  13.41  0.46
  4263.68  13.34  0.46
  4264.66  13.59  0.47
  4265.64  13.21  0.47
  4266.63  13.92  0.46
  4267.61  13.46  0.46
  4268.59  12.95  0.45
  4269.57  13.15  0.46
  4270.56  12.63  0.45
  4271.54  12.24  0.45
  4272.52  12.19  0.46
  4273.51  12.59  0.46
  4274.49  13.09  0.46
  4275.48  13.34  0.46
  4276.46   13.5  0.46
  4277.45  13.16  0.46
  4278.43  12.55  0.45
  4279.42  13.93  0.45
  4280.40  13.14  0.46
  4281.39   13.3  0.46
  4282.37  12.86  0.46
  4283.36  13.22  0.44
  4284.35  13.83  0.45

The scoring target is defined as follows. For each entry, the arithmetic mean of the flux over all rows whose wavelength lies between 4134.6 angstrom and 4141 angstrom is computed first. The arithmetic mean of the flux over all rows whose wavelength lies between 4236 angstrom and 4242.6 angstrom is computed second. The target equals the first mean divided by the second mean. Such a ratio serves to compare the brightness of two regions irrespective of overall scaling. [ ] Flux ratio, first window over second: 0.98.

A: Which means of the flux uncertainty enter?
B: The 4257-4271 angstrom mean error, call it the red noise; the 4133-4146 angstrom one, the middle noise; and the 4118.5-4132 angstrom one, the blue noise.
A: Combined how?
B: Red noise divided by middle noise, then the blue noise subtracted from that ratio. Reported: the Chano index 0.38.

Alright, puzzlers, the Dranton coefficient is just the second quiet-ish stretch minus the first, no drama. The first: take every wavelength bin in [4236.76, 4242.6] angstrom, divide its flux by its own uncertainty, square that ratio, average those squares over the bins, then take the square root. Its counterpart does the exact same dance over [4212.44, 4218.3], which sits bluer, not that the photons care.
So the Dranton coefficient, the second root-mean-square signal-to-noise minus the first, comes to -1.4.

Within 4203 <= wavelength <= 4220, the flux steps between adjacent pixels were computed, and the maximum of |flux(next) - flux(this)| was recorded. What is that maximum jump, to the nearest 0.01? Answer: 1.68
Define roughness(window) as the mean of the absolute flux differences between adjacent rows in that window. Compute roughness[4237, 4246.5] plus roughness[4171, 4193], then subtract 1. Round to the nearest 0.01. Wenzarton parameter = -0.11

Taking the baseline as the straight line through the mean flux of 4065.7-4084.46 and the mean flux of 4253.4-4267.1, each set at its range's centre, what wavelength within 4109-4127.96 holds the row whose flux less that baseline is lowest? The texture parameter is 4109.46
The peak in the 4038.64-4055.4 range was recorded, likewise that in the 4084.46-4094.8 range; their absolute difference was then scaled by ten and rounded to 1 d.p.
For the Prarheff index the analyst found 13.8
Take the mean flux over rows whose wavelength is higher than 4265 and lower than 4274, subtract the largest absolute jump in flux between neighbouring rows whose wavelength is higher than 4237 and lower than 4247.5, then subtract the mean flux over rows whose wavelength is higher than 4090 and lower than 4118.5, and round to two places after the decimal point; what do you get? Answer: 0.64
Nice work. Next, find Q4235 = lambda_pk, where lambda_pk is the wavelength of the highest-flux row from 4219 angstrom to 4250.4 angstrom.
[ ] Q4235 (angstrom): 4245.07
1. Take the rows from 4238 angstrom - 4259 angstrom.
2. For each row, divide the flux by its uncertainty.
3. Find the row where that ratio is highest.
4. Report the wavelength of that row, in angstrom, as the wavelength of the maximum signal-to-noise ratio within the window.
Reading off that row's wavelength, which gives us 4241.16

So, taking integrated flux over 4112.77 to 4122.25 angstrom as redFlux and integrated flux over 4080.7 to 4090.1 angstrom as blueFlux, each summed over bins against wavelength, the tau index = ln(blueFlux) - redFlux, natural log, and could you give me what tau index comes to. -116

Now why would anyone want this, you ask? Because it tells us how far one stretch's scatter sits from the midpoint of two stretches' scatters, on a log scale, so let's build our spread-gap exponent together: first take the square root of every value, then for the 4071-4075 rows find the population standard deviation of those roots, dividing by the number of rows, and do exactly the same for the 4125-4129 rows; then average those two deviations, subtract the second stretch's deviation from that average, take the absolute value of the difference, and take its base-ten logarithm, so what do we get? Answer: -1.65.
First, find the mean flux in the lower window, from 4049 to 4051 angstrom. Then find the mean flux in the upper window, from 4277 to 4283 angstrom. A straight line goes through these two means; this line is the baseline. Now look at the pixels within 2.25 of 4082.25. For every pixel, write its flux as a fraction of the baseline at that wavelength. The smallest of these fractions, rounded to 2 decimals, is 0.92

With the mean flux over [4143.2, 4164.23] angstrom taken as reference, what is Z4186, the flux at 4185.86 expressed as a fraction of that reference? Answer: 0.96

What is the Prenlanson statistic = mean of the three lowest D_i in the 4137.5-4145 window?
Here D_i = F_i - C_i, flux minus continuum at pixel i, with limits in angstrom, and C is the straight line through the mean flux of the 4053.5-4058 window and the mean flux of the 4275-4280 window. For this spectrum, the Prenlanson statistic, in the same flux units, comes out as -0.37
